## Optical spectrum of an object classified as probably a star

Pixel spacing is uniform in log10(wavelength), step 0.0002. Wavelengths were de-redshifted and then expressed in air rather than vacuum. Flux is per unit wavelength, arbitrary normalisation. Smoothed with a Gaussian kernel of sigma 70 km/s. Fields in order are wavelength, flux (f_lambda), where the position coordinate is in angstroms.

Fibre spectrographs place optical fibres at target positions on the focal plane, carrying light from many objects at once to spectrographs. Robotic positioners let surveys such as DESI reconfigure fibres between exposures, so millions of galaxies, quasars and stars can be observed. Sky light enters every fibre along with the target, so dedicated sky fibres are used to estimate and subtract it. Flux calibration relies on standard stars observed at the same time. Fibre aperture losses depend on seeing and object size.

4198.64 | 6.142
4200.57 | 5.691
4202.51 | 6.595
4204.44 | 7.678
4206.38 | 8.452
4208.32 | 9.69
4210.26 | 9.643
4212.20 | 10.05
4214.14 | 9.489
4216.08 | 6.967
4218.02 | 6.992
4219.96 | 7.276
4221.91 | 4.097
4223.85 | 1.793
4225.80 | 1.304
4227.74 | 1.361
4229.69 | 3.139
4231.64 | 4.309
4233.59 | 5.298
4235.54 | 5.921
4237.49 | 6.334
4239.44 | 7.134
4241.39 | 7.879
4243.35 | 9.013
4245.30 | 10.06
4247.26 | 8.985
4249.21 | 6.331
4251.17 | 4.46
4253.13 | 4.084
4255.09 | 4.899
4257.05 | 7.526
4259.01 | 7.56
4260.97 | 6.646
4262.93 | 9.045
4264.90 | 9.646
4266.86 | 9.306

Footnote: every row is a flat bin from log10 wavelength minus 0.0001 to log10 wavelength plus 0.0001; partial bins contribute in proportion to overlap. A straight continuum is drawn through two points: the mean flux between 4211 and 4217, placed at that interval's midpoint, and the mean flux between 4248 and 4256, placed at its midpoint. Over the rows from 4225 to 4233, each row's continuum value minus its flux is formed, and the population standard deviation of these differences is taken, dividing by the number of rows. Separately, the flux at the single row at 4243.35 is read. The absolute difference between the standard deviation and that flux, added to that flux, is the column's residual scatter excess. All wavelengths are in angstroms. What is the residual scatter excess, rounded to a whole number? 17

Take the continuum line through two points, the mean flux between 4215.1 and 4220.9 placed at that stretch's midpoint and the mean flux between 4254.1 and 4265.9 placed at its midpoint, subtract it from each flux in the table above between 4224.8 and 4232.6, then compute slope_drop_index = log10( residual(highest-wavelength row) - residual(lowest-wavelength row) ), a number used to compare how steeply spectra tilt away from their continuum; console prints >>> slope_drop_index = 0.47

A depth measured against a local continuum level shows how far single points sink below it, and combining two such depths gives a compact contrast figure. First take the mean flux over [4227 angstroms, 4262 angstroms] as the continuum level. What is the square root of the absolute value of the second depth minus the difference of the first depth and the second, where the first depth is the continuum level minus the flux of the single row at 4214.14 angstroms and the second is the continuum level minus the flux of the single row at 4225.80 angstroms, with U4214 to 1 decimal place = 3.6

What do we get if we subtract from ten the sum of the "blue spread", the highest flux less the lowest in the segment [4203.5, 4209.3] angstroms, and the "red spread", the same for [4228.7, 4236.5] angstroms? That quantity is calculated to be 5.2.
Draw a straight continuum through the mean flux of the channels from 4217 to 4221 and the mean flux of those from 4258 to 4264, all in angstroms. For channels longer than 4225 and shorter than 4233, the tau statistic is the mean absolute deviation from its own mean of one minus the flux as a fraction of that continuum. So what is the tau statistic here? 0.16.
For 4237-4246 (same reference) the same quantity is 0.15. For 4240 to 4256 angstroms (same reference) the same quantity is 0.27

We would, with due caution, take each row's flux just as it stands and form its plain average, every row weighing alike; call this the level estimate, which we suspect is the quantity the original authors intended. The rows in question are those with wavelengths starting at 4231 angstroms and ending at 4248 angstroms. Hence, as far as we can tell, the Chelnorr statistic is 7.2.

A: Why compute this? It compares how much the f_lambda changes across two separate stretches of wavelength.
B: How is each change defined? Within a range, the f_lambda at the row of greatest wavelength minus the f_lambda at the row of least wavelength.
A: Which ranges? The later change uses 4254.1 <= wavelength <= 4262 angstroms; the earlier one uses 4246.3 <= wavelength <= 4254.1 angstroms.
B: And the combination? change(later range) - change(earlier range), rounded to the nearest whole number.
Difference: 7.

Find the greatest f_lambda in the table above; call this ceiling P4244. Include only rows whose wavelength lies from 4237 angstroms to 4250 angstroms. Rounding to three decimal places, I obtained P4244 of 10.060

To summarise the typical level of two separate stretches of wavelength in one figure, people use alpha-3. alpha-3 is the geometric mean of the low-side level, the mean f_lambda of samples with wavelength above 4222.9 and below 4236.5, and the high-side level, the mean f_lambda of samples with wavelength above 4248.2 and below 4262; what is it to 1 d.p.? 4.4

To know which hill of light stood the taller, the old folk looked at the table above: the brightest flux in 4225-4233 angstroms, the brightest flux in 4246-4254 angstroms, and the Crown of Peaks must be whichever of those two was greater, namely 9.0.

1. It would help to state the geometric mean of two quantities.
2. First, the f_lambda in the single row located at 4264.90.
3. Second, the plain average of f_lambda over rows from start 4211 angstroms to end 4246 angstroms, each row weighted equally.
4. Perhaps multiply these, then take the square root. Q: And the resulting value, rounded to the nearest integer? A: 8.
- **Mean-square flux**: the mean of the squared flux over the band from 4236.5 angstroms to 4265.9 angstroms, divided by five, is 11.3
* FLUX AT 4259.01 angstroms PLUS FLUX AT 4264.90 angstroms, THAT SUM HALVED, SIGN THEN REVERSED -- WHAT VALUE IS -8.6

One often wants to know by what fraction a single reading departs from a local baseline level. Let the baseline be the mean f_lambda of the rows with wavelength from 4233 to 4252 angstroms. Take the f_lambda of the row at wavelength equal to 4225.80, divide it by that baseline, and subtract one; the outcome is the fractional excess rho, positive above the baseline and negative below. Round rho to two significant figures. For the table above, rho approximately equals -0.82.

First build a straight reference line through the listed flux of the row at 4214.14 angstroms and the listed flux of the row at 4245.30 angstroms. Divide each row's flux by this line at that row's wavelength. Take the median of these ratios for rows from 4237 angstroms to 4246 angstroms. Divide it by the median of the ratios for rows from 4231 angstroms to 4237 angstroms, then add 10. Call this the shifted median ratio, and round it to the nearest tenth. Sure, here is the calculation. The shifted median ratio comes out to 11.5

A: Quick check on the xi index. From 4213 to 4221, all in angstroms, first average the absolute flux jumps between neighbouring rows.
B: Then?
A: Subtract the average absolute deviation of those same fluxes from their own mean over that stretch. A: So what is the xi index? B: 0.04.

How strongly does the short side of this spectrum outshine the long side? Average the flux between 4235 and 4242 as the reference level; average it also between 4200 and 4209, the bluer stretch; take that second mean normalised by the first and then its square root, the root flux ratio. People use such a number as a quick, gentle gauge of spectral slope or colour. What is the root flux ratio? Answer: 1.06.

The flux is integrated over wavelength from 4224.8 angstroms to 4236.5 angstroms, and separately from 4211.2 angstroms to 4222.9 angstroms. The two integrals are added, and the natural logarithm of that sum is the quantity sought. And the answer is 4.9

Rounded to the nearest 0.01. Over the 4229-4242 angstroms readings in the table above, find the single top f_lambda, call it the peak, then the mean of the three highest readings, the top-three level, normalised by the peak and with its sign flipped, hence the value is -0.90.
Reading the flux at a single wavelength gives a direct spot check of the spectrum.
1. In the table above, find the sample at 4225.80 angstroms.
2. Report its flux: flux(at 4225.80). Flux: 1.304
